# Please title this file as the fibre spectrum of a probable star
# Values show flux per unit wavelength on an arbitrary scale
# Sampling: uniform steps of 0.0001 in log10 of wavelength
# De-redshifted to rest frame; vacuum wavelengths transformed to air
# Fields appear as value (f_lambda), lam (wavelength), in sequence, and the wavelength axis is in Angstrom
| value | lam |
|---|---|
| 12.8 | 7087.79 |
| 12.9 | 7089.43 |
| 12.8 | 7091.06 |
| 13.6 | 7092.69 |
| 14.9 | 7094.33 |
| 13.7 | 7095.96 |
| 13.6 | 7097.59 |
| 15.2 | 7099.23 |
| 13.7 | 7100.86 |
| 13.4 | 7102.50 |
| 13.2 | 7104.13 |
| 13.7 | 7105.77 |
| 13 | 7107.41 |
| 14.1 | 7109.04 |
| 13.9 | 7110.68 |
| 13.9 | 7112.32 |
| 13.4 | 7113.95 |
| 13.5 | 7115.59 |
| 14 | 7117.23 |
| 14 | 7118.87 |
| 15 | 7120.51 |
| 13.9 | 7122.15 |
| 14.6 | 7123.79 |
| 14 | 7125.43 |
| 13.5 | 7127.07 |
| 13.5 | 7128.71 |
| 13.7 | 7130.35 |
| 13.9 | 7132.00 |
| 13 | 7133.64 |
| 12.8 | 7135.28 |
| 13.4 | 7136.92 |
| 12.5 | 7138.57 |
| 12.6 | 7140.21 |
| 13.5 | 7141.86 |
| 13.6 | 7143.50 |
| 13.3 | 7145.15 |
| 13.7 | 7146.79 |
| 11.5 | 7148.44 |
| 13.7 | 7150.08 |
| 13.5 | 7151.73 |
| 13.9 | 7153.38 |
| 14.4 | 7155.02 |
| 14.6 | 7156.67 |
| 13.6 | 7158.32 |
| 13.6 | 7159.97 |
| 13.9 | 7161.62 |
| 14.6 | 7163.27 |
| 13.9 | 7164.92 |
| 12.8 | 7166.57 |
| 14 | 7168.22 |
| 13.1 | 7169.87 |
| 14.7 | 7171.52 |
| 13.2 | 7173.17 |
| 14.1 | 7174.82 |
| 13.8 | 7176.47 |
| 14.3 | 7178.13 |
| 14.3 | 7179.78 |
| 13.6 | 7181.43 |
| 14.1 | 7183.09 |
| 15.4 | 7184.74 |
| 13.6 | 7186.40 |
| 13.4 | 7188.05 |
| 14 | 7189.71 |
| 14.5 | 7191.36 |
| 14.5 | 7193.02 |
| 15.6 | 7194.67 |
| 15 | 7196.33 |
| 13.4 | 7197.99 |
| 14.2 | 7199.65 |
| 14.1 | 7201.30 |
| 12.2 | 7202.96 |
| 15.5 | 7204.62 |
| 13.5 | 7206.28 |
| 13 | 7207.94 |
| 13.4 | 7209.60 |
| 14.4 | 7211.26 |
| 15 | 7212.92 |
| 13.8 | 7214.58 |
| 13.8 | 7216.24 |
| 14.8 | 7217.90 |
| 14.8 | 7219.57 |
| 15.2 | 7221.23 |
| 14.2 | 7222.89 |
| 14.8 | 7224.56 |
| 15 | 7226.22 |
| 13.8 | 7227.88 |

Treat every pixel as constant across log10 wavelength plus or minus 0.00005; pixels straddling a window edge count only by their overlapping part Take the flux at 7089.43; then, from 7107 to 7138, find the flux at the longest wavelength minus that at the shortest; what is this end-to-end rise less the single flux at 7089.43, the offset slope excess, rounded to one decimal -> -12.5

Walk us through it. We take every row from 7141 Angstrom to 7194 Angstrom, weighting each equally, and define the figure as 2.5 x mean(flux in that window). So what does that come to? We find 34.6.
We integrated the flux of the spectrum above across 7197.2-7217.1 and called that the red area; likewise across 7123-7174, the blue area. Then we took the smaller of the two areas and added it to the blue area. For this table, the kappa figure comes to 968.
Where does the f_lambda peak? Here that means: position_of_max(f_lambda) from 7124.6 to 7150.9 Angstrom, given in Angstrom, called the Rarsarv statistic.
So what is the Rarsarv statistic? 7125.43 Angstrom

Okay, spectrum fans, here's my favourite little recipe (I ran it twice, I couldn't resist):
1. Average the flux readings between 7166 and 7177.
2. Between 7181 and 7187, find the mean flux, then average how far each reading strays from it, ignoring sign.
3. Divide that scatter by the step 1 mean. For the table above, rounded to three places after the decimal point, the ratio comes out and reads 0.045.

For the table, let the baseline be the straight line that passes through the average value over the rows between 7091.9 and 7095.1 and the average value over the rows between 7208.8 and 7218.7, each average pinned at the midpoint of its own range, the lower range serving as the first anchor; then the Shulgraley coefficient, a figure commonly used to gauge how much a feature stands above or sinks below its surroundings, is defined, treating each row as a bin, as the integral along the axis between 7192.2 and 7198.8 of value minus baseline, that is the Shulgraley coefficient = 3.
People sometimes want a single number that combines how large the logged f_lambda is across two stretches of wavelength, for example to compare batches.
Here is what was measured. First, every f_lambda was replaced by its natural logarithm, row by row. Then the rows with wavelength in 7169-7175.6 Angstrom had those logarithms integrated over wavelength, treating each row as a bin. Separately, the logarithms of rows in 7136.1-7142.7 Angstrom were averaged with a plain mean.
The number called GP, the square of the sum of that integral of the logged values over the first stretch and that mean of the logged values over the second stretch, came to 395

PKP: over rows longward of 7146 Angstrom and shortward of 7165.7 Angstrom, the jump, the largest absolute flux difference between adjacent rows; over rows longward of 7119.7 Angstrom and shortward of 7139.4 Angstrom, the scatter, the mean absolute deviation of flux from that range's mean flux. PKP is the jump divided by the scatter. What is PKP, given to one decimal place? 4.1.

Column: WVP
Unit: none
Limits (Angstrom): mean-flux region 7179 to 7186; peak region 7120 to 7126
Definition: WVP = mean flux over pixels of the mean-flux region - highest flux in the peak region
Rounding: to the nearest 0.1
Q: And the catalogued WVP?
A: -0.7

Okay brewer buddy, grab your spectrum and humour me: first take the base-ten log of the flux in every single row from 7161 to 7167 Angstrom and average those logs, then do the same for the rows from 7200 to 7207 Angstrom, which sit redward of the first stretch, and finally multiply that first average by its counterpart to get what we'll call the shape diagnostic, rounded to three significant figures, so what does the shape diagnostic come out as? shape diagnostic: 1.30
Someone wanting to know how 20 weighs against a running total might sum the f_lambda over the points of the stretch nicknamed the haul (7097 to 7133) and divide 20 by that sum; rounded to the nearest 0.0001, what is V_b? 0.0656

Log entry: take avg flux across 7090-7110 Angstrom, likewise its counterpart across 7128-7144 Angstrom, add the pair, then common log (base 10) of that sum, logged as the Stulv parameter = 1.43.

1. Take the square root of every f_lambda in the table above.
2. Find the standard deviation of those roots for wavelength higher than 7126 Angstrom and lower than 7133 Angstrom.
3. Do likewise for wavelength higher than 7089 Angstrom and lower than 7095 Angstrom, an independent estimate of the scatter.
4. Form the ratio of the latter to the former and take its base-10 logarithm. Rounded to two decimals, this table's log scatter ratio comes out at 0.70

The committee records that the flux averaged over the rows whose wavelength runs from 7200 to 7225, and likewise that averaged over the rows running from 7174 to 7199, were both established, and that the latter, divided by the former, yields 1.01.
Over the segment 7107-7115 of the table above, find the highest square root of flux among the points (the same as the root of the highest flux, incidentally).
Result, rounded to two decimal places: 3.75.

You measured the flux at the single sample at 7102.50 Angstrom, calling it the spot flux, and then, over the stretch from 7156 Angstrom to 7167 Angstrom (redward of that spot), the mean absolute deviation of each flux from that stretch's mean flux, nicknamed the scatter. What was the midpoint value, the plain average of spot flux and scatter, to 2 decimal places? 6.92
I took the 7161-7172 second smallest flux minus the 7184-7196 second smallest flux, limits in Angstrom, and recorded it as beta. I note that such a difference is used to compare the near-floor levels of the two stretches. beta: -0.50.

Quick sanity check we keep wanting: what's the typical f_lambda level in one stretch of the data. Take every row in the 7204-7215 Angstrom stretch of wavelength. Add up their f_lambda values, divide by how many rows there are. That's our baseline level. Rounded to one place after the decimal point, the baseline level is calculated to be 14.1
